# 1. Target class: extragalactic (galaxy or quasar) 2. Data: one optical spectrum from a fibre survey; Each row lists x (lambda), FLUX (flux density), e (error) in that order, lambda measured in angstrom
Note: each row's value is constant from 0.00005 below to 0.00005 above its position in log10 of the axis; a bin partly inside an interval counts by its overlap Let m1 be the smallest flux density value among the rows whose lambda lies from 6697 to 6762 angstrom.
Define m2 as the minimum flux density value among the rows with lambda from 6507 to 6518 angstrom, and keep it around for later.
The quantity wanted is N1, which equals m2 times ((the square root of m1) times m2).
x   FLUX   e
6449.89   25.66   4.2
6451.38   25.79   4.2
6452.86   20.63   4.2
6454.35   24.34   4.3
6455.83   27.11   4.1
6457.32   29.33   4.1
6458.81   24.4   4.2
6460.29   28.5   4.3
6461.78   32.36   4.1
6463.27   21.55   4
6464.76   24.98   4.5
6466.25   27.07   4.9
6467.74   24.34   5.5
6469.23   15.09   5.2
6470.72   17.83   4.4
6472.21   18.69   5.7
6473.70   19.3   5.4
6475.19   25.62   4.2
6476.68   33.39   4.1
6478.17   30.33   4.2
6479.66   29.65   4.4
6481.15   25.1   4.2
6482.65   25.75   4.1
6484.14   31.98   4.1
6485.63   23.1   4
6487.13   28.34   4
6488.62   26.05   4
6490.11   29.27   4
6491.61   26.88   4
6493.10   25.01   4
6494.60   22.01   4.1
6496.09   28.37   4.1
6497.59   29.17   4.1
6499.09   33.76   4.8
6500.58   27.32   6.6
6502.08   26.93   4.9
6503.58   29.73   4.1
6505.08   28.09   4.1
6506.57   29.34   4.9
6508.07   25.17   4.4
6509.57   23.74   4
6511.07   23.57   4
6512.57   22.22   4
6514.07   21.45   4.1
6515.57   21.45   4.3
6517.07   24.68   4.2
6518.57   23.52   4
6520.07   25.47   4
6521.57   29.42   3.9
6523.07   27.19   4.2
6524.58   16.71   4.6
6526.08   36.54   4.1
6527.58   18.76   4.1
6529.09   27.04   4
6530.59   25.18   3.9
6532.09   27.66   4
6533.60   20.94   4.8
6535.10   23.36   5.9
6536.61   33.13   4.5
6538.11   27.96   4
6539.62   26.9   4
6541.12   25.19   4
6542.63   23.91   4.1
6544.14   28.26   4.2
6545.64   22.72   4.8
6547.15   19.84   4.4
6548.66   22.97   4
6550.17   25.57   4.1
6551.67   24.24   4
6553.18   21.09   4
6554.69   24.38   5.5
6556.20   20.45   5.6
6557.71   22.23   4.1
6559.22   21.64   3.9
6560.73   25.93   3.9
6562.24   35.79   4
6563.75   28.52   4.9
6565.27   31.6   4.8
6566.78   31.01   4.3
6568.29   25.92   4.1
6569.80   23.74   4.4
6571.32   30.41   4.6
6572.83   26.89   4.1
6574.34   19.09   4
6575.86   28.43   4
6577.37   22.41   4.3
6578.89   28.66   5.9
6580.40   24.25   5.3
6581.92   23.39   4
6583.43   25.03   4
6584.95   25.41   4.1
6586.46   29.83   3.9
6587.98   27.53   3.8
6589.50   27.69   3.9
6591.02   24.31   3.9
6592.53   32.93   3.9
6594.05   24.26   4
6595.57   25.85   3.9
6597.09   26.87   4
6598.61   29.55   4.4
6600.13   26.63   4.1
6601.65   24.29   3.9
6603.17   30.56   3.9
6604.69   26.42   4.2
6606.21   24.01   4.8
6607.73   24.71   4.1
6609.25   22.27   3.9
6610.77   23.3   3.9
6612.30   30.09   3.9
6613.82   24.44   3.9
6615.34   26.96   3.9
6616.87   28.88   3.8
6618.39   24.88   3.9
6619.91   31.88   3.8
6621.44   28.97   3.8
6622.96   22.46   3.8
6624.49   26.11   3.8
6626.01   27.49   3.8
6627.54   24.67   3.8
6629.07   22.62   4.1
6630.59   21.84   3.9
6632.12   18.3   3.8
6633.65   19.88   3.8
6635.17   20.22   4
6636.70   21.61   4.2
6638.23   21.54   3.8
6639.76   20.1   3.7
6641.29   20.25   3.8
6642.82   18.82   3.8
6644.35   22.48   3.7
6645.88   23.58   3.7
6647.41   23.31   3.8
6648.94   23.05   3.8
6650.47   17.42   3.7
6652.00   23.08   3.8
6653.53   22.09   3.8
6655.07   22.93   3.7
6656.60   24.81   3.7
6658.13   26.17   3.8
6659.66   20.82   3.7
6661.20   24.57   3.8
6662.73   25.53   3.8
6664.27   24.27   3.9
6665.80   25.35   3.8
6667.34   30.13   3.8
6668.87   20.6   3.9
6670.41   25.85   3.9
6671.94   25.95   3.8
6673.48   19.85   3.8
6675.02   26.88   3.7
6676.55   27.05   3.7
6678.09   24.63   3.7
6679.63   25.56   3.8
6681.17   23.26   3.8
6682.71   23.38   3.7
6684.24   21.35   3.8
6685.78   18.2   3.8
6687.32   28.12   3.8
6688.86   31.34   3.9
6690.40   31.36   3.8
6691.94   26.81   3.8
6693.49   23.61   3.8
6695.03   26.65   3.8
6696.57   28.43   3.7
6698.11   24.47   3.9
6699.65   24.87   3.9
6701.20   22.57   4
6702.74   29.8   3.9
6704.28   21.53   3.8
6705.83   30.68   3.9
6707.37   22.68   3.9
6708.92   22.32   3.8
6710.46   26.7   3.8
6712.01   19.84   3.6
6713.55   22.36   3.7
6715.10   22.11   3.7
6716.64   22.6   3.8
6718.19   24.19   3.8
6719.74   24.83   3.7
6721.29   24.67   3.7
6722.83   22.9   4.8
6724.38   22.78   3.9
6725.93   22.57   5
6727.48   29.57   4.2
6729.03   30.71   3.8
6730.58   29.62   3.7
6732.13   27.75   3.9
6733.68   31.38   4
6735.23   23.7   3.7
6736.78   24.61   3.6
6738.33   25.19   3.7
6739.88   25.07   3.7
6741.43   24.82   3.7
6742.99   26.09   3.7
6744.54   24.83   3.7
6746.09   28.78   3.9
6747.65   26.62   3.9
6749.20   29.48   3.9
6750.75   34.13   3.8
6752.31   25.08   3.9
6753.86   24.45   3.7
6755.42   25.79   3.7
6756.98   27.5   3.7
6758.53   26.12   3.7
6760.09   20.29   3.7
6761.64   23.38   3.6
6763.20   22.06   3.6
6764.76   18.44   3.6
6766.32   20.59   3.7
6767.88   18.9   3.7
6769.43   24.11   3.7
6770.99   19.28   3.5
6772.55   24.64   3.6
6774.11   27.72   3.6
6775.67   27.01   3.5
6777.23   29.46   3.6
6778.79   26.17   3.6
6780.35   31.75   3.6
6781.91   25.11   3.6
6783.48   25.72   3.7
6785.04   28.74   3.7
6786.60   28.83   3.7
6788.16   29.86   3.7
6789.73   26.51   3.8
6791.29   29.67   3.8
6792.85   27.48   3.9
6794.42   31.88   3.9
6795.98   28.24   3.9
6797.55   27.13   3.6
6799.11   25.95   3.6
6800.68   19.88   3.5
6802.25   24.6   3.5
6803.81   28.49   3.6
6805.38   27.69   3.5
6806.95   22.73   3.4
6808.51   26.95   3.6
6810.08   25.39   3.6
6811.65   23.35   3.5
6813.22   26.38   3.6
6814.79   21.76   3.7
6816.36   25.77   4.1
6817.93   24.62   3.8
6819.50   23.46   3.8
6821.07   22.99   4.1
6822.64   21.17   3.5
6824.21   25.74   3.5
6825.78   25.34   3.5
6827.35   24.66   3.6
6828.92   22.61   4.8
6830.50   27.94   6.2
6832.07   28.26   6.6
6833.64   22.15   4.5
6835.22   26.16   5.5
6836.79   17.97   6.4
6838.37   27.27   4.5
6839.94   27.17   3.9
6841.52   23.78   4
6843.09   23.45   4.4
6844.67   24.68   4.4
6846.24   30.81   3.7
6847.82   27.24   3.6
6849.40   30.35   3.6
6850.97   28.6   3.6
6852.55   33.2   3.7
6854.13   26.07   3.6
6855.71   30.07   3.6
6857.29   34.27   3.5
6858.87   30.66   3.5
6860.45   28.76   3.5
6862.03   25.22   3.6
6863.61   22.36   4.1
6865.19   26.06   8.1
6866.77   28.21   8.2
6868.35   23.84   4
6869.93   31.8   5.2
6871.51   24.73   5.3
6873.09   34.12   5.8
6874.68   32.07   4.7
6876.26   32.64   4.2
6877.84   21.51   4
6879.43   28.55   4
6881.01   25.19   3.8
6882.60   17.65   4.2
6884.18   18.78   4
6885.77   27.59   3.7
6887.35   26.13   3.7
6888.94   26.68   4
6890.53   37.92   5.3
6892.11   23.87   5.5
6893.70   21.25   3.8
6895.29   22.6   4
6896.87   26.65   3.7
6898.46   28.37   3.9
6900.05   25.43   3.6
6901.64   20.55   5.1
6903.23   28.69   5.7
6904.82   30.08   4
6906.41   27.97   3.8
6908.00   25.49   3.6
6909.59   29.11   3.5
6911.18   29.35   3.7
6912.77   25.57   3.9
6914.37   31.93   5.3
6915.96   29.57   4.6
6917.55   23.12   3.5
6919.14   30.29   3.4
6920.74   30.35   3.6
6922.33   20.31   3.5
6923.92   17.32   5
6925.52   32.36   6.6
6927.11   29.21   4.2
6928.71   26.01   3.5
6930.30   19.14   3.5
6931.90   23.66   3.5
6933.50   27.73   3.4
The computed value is 2049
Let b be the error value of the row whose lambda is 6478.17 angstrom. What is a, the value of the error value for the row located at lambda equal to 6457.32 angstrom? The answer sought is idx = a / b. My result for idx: 0.98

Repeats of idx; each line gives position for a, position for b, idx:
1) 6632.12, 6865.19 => 0.47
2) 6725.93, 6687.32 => 1.32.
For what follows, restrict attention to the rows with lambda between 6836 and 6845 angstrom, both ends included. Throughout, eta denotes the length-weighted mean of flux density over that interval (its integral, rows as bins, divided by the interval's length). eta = 24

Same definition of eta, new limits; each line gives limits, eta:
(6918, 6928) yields 27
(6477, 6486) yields 28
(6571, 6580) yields 26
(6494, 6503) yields 28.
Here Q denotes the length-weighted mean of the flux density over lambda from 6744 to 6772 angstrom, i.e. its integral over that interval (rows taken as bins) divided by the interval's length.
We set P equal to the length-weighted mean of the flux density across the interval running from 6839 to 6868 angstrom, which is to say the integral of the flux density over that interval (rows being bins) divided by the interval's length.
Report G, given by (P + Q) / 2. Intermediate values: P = 27.8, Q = 24.4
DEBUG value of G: 26.1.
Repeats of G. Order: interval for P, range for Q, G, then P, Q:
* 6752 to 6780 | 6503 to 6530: 24.6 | 24.0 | 25.2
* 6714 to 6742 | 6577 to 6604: 26.1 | 25.5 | 26.7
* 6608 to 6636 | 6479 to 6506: 26.2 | 24.7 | 27.6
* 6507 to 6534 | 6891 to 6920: 25.7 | 24.6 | 26.8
